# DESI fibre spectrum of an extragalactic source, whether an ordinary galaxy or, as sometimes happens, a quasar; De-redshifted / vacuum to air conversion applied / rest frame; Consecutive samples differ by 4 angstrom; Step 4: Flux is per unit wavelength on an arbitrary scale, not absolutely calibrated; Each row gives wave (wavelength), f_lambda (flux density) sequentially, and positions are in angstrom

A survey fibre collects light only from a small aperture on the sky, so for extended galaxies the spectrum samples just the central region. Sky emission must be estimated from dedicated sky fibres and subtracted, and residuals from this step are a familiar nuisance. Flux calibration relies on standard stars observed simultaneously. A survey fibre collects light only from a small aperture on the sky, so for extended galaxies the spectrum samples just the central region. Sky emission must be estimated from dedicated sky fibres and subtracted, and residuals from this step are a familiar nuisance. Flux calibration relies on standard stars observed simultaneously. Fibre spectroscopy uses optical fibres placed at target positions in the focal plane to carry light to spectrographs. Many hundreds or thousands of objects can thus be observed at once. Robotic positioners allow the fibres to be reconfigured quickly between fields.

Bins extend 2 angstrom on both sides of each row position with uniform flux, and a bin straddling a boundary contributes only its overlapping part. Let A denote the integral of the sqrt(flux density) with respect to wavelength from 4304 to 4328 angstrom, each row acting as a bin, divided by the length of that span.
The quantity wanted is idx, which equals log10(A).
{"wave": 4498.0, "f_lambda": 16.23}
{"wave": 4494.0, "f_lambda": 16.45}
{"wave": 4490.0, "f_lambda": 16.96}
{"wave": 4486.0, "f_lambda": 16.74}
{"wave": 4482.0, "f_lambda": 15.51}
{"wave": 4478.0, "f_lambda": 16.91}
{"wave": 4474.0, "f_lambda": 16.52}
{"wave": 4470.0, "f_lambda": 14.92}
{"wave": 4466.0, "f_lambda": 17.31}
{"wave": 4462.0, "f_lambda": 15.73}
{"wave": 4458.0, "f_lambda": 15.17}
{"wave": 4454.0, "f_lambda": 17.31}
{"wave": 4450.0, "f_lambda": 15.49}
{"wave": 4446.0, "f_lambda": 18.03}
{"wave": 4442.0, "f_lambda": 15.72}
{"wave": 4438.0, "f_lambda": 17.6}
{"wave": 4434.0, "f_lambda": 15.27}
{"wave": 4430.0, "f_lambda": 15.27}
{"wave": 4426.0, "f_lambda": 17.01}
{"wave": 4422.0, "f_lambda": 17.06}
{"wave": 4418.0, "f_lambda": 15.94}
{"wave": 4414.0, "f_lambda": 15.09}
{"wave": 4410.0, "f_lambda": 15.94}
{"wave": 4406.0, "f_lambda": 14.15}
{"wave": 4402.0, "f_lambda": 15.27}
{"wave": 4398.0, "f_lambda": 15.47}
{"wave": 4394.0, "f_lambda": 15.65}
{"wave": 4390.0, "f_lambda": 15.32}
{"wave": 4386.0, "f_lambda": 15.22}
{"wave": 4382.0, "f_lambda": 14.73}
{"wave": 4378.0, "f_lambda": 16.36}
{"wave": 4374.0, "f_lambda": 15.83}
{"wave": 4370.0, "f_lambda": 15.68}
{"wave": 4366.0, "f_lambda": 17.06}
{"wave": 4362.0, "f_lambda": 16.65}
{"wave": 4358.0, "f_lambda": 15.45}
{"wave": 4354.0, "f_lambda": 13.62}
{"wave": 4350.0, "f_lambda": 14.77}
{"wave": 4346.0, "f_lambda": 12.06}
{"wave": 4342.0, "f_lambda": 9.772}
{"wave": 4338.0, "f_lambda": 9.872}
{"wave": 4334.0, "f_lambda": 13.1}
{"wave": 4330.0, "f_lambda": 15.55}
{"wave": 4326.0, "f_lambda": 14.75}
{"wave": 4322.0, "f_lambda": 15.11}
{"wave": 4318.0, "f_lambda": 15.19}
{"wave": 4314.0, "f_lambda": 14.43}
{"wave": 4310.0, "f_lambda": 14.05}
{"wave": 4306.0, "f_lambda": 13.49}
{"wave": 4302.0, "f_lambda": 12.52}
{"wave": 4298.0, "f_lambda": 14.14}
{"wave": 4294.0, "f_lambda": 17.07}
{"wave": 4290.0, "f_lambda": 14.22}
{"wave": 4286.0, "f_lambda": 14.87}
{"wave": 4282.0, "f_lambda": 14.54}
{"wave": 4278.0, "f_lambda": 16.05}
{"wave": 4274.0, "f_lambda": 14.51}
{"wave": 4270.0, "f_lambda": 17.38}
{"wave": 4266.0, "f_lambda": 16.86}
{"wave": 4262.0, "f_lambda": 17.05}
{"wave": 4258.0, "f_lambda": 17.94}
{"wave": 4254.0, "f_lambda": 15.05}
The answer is 0.581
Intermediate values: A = 3.81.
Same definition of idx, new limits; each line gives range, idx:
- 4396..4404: 0.593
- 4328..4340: 0.552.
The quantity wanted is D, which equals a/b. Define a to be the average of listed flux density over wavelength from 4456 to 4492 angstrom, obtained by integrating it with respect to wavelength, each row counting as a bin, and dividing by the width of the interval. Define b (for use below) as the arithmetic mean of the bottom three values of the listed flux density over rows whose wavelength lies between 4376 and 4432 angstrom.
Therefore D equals 1.11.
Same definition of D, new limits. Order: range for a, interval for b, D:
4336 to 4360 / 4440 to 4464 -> 0.81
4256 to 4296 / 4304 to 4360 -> 1.52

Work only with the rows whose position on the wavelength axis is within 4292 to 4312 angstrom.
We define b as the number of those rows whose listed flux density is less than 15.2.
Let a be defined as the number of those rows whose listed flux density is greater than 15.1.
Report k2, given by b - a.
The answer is 3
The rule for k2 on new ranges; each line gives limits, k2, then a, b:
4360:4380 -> -5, 5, 0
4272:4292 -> 3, 1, 4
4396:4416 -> -1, 3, 2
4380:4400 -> -3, 4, 1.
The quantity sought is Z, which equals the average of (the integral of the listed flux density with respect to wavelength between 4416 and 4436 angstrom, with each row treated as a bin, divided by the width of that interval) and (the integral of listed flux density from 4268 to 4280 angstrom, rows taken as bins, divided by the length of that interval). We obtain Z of 16.0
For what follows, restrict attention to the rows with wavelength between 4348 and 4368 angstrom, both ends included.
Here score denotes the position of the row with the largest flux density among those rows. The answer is 4366.0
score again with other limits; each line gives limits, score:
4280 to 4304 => 4294.0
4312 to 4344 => 4330.0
